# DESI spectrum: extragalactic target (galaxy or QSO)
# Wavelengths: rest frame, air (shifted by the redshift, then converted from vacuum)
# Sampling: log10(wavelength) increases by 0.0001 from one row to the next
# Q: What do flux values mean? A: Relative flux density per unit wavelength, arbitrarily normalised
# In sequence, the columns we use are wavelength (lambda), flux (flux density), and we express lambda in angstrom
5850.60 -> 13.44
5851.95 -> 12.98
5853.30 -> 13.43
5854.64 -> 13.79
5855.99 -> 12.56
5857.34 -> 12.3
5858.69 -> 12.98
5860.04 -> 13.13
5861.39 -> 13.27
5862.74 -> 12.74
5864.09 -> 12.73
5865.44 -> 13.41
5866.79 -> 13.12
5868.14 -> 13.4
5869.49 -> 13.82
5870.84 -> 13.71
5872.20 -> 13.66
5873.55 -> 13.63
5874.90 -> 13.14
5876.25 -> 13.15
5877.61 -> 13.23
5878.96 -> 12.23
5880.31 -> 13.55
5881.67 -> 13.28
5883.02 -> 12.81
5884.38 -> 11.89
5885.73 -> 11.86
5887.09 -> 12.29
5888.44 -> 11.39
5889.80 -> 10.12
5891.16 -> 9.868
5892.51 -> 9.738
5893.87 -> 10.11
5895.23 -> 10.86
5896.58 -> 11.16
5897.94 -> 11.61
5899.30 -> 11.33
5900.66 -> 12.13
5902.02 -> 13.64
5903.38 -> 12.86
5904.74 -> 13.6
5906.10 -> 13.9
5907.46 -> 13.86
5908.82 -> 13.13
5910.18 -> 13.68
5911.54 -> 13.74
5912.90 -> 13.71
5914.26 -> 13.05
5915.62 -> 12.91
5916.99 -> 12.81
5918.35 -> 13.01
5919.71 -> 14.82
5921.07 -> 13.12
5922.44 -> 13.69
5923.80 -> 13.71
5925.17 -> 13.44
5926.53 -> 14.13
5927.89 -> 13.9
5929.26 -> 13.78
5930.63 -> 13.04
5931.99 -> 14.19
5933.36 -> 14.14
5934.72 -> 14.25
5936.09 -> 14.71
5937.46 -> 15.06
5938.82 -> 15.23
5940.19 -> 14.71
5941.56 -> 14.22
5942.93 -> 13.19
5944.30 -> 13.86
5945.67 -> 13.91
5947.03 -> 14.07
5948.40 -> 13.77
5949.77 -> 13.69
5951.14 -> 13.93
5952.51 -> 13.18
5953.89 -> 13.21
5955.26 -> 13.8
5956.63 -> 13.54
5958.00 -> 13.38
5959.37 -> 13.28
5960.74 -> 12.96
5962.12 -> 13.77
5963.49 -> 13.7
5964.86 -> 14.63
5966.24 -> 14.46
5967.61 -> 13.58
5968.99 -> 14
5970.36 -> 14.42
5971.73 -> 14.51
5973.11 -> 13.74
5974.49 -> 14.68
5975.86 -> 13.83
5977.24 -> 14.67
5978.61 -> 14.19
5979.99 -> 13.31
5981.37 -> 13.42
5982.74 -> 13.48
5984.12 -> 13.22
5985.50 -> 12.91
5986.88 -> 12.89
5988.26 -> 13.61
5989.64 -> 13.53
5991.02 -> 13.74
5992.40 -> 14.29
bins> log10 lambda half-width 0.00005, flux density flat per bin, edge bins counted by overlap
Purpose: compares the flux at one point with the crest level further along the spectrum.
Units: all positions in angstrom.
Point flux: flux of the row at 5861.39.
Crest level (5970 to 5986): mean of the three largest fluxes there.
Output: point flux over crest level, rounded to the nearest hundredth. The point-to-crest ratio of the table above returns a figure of 0.91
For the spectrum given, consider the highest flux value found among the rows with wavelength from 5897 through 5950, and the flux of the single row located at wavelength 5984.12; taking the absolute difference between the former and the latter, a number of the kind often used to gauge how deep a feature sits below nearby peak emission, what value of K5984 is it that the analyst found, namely 2.0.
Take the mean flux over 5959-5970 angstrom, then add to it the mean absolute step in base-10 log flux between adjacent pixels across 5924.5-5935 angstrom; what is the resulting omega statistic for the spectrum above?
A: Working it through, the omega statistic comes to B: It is 13.8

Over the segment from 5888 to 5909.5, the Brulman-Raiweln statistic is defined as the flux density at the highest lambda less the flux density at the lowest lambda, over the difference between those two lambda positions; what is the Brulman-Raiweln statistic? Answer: 0.085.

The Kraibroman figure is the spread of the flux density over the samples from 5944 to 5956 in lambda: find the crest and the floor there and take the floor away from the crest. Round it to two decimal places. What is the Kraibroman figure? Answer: 0.89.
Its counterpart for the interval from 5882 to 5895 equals 3.07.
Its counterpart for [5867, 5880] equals 1.59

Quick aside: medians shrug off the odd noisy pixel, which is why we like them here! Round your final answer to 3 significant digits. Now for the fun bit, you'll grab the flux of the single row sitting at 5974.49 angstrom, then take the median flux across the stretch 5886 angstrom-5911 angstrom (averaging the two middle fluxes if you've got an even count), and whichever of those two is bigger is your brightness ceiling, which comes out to 14.7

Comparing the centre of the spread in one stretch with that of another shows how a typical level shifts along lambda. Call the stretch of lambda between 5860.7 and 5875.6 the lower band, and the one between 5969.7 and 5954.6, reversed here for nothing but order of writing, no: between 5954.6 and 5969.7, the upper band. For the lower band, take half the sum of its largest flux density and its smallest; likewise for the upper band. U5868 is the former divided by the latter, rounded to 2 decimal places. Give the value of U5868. 0.96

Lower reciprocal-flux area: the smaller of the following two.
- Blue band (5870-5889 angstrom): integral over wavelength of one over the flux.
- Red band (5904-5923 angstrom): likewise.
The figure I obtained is 1.41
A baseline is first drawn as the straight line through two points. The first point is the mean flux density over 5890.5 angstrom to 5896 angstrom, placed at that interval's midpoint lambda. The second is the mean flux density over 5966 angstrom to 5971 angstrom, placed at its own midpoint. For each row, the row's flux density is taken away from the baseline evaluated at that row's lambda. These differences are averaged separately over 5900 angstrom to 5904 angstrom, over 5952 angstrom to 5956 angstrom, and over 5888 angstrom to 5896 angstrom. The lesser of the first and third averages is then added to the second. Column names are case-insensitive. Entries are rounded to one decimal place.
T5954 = -2.3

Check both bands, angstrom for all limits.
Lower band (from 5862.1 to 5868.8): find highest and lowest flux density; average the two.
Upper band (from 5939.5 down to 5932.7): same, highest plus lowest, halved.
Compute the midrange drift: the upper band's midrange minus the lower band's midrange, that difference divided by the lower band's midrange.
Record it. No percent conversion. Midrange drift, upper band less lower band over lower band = 0.12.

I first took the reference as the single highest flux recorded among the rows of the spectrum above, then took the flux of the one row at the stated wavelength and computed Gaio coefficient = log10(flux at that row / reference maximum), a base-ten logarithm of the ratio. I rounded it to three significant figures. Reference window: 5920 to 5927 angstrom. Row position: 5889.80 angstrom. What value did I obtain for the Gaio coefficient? -0.145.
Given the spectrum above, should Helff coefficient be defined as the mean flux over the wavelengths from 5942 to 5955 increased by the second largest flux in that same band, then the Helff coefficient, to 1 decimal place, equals 27.6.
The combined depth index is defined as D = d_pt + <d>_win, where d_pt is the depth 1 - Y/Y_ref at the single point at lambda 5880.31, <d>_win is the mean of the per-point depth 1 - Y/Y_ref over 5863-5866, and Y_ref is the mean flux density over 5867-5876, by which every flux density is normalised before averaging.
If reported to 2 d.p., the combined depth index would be 0.04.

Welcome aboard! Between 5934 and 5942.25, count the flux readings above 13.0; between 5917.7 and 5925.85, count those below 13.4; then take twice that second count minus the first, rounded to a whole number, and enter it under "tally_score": -2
